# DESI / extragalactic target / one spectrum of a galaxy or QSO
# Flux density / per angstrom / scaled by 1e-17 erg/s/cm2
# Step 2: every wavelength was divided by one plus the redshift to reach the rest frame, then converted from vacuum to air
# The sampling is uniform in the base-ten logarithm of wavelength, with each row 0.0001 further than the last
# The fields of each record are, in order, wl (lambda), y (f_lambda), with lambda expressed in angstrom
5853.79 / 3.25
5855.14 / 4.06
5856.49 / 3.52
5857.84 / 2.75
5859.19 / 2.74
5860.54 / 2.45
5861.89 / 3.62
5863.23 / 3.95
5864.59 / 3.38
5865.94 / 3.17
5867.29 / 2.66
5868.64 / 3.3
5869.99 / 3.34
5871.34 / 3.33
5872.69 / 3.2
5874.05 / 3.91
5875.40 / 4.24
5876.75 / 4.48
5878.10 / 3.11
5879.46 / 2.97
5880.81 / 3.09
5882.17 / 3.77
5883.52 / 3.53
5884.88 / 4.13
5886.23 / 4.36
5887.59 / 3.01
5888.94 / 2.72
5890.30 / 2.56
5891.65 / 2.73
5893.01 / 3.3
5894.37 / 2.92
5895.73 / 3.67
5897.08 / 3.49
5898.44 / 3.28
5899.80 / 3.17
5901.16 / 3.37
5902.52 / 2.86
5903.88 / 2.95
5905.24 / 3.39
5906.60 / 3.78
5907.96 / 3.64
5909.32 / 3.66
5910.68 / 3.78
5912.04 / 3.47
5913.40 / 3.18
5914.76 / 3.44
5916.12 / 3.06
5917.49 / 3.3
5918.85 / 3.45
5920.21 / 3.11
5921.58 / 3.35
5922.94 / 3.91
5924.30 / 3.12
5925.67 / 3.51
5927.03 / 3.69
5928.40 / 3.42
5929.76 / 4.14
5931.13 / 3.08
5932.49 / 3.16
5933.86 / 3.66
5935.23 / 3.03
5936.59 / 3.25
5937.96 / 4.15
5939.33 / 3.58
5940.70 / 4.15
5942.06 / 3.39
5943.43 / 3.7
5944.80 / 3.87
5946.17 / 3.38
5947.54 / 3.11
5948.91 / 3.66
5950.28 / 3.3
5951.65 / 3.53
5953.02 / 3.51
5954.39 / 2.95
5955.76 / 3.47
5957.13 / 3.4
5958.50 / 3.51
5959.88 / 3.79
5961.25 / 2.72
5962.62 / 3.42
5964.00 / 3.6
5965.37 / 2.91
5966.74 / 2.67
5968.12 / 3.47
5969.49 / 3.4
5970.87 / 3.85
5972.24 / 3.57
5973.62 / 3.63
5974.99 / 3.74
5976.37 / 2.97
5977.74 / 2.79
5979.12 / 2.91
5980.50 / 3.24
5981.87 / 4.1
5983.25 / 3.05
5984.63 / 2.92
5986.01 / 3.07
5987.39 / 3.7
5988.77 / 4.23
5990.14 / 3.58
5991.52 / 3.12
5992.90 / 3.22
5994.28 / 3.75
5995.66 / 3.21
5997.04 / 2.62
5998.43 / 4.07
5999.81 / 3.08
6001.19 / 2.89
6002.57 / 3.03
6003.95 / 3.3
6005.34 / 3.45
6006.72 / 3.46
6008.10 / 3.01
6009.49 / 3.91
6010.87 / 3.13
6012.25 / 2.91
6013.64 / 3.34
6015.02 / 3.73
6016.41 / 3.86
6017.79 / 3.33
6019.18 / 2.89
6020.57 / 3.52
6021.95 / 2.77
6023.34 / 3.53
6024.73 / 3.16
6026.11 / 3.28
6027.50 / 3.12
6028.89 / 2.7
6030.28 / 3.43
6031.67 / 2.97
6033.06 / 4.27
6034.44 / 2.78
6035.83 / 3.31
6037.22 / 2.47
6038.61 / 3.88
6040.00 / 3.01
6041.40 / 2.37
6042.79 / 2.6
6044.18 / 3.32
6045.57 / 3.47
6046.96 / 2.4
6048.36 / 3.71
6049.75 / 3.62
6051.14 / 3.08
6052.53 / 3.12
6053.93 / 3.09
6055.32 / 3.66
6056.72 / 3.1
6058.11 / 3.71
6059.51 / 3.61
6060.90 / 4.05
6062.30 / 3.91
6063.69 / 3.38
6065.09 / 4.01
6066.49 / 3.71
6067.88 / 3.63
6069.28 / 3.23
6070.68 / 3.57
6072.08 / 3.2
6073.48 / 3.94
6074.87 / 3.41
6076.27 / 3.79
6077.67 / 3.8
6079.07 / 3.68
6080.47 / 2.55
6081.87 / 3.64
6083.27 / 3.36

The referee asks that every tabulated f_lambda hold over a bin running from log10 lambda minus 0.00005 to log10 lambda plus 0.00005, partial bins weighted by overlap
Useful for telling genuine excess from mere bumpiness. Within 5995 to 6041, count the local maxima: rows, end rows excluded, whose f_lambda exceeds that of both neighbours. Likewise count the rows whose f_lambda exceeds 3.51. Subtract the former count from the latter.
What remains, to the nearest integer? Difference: -3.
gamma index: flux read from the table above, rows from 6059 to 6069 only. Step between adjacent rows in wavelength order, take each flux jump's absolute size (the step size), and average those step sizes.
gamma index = 0.353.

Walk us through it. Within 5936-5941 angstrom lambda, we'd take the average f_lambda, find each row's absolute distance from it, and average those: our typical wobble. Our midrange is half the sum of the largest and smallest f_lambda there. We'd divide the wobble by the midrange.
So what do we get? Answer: 0.10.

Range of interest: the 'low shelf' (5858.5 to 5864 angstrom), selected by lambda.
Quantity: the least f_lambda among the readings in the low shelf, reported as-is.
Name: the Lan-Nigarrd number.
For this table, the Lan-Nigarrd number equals 2.45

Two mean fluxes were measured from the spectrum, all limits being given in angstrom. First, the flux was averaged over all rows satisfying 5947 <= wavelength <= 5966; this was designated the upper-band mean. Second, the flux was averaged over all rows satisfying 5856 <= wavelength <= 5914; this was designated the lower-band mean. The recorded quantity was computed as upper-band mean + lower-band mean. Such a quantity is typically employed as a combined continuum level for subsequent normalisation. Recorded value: 6.70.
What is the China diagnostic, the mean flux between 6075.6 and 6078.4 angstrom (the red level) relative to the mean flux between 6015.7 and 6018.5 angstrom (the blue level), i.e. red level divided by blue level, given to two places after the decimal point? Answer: 1.06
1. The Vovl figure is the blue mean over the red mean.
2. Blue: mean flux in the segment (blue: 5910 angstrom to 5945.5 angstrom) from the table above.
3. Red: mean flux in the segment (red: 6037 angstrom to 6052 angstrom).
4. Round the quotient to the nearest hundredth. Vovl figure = 1.13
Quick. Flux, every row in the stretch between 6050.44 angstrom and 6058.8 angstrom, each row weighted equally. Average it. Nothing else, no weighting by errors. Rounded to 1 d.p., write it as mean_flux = 3.3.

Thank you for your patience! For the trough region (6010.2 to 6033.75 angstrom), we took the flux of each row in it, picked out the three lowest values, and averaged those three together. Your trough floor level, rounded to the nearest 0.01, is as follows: 2.79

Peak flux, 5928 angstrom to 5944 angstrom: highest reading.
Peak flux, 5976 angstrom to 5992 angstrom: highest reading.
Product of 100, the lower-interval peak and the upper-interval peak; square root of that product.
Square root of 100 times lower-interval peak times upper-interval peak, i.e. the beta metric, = 41.9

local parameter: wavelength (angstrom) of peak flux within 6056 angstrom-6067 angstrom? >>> 6060.90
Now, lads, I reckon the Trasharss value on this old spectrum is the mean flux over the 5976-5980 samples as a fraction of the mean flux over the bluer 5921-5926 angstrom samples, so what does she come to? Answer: 0.83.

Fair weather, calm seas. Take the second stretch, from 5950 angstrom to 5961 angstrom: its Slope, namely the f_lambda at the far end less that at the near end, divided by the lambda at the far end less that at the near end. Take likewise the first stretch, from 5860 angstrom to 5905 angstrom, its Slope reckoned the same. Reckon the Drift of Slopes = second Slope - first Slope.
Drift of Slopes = 0.040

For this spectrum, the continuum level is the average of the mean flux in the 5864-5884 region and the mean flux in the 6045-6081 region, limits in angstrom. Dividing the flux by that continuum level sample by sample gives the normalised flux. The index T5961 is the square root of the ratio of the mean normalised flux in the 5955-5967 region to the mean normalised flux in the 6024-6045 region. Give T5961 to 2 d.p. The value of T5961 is 1.03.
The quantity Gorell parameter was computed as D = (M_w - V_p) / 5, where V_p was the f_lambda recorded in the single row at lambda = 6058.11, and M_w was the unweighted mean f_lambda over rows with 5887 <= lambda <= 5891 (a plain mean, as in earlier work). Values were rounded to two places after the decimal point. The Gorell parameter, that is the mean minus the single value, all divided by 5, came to -0.19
